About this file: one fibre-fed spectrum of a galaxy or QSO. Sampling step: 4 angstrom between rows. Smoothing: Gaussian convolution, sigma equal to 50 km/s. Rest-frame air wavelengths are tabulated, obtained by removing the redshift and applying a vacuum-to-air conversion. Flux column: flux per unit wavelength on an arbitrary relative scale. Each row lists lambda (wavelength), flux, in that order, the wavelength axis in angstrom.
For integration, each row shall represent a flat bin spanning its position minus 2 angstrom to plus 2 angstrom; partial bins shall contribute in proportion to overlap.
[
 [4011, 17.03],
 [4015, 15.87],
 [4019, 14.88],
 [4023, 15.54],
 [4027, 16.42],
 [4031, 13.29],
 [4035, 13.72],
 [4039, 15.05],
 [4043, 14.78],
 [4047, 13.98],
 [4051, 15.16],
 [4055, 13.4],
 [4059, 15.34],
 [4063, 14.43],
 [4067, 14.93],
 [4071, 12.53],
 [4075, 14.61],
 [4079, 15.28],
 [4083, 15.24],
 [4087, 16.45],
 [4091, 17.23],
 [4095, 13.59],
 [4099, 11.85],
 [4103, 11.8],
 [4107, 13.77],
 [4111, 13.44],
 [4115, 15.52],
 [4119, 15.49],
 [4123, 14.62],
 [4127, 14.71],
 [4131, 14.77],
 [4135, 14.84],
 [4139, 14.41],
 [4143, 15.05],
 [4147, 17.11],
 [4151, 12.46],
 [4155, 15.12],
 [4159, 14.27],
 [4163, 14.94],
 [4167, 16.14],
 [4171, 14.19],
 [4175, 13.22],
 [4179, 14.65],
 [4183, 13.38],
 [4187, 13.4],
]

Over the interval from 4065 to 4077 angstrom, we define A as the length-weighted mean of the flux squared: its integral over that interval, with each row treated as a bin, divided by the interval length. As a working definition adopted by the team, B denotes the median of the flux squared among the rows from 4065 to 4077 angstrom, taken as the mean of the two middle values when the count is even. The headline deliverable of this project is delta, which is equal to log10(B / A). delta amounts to 0.033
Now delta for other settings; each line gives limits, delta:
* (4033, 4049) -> 0.000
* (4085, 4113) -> -0.035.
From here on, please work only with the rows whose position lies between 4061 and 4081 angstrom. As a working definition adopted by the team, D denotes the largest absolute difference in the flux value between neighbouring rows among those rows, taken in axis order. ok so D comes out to 2.4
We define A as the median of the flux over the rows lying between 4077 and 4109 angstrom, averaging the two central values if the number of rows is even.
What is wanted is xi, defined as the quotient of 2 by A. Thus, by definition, 0.138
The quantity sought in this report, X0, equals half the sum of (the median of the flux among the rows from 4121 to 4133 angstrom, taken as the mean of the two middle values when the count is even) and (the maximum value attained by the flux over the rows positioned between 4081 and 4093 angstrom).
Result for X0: 16.0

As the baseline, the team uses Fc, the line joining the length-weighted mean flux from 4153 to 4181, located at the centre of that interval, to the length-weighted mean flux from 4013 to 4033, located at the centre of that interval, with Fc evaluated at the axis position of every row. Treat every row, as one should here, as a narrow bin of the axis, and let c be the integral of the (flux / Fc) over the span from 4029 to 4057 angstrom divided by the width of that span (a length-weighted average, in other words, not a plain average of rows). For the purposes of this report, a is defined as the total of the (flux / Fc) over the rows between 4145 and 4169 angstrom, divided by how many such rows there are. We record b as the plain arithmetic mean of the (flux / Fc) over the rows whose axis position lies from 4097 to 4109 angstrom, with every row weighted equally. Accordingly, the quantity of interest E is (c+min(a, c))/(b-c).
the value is -19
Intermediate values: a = 1.02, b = 0.84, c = 0.94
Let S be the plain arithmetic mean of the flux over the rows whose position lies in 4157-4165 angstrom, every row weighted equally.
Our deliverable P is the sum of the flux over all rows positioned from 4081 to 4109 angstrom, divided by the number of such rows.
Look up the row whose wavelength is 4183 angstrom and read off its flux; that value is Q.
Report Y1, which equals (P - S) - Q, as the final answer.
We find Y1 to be -13.7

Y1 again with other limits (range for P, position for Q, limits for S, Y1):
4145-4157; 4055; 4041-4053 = -13.1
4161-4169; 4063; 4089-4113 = -12.5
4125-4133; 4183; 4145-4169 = -13.6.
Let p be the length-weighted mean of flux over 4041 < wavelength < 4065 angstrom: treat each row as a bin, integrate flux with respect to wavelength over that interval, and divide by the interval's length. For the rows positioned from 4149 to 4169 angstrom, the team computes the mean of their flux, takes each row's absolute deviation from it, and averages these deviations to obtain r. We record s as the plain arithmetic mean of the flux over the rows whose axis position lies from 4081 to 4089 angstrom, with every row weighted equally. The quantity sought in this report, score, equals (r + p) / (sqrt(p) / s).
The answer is 64.4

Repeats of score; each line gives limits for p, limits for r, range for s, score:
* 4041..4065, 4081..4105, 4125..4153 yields 63.8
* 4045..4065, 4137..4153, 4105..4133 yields 60.7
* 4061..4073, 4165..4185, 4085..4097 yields 62.5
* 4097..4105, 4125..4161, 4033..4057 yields 52.3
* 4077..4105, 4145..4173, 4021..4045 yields 60.5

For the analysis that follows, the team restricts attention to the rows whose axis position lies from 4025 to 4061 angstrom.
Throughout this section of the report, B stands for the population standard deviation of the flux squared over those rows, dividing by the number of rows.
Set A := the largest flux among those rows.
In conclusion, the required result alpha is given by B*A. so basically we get 476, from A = 16.42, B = 29.0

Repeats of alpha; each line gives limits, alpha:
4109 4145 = 264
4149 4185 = 485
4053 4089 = 516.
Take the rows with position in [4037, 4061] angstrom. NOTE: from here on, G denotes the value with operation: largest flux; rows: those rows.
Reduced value 15.34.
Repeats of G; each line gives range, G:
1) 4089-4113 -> 17.23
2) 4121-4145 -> 15.05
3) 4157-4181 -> 16.14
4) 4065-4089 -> 16.45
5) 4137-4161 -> 17.11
